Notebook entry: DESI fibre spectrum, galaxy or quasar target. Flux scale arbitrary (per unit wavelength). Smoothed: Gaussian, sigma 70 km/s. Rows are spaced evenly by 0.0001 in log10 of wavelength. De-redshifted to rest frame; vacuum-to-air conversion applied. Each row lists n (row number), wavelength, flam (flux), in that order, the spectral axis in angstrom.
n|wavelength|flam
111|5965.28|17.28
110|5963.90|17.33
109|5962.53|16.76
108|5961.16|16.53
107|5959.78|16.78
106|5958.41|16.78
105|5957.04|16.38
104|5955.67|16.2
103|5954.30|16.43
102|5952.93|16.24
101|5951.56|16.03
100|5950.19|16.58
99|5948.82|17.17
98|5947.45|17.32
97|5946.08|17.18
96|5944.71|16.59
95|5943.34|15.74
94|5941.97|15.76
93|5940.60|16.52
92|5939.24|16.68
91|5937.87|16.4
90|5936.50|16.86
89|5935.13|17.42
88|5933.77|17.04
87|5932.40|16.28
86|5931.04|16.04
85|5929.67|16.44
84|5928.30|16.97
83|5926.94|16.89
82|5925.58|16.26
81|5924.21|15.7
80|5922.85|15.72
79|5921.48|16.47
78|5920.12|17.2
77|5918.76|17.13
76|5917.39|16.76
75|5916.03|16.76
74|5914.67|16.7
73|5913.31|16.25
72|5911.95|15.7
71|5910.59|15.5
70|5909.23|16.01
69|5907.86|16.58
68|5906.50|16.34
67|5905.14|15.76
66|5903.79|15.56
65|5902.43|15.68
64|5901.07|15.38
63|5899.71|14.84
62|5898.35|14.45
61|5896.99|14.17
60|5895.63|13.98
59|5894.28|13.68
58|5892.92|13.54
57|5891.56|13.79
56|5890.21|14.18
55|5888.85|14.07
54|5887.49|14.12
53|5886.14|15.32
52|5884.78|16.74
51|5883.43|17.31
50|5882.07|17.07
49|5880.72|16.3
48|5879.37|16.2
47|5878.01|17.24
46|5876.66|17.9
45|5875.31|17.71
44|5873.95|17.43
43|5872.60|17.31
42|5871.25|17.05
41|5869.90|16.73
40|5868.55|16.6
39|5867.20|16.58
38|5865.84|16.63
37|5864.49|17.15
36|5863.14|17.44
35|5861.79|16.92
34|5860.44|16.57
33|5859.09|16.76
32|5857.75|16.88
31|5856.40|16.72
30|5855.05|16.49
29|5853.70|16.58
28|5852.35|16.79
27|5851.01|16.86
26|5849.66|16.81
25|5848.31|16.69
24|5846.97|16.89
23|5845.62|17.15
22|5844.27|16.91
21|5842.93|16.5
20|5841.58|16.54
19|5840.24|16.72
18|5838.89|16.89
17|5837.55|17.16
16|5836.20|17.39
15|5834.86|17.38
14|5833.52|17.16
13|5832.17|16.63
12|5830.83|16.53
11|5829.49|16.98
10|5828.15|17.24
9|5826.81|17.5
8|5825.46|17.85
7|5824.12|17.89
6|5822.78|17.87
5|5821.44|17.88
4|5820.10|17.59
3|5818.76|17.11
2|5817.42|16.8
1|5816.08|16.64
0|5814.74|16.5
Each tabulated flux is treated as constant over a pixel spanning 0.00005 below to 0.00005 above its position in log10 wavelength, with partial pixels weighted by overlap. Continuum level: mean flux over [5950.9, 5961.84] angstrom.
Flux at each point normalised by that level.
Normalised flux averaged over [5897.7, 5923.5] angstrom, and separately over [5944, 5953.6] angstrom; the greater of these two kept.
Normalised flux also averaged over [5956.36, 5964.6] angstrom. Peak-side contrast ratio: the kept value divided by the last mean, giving 1.00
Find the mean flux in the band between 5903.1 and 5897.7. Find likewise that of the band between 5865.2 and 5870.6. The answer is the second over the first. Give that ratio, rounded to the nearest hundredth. 1.10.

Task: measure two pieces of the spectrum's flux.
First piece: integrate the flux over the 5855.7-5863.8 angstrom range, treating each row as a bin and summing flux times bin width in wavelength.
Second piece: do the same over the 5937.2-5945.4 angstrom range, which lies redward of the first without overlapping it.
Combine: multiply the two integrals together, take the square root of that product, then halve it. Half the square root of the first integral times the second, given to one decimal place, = 67.6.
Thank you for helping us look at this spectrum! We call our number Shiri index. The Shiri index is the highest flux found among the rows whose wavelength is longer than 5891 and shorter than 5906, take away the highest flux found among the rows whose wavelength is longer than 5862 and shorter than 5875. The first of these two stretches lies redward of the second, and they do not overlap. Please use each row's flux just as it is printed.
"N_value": -1.7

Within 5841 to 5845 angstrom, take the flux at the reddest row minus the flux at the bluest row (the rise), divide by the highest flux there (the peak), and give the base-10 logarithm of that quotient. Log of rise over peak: -1.7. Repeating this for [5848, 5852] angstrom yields -2.0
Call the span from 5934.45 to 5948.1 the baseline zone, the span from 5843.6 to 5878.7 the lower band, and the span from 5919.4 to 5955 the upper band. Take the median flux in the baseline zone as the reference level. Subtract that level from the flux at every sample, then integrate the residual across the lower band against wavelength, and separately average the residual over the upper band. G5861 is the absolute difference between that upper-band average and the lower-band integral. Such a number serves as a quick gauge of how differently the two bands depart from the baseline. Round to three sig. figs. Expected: 11.3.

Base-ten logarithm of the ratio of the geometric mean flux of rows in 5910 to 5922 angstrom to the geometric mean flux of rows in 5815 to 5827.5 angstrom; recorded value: -0.025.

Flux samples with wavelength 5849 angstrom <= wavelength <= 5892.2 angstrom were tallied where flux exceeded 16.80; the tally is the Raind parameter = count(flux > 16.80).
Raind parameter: 14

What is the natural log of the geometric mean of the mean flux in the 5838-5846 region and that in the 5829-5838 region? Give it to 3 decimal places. 2.828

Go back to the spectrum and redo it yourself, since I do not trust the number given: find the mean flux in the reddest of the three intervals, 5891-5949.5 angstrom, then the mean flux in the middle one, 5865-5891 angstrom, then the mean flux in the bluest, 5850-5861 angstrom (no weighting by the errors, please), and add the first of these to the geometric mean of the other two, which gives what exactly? 32.6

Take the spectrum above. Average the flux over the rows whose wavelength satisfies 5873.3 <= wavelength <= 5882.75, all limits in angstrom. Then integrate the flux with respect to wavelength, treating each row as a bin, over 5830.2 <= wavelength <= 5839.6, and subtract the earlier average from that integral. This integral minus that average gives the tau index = 143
